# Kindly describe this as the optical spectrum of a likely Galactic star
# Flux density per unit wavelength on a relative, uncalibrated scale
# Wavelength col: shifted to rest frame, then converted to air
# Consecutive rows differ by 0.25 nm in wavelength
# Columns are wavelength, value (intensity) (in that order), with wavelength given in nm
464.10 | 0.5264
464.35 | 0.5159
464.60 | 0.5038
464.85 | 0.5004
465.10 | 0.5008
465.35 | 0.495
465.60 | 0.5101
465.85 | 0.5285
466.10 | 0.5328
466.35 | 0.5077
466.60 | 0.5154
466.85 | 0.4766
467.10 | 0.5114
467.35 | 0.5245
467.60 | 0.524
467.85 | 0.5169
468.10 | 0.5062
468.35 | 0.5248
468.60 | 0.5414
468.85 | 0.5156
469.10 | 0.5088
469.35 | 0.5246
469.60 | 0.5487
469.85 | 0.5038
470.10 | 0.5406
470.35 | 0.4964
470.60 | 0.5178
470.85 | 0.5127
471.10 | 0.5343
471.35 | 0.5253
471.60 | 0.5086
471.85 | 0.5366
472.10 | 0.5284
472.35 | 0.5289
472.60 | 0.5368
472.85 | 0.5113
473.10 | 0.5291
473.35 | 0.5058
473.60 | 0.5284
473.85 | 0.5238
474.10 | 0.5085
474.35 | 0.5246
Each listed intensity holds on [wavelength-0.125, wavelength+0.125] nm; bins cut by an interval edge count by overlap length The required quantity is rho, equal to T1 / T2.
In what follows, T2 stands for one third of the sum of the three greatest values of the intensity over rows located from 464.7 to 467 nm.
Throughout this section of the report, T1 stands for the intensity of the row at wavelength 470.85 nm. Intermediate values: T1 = 0.5127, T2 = 0.526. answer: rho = 0.98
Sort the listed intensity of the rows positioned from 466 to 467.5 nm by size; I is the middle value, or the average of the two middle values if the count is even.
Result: 0.513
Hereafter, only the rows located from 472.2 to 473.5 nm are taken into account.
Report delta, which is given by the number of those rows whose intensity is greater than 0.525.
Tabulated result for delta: 3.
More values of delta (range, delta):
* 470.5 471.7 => 2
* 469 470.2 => 2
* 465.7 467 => 2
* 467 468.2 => 0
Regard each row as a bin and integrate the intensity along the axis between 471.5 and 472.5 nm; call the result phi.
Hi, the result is 0.5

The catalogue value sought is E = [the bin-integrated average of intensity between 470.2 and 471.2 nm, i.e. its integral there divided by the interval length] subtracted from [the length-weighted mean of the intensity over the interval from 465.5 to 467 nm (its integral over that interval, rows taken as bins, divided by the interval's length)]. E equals -0.004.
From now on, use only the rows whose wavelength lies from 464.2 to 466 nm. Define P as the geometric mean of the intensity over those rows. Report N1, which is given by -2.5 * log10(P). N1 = 0.74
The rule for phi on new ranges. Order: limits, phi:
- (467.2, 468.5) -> 0.7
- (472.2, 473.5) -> 0.7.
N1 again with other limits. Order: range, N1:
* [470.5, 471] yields 0.72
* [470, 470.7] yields 0.71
